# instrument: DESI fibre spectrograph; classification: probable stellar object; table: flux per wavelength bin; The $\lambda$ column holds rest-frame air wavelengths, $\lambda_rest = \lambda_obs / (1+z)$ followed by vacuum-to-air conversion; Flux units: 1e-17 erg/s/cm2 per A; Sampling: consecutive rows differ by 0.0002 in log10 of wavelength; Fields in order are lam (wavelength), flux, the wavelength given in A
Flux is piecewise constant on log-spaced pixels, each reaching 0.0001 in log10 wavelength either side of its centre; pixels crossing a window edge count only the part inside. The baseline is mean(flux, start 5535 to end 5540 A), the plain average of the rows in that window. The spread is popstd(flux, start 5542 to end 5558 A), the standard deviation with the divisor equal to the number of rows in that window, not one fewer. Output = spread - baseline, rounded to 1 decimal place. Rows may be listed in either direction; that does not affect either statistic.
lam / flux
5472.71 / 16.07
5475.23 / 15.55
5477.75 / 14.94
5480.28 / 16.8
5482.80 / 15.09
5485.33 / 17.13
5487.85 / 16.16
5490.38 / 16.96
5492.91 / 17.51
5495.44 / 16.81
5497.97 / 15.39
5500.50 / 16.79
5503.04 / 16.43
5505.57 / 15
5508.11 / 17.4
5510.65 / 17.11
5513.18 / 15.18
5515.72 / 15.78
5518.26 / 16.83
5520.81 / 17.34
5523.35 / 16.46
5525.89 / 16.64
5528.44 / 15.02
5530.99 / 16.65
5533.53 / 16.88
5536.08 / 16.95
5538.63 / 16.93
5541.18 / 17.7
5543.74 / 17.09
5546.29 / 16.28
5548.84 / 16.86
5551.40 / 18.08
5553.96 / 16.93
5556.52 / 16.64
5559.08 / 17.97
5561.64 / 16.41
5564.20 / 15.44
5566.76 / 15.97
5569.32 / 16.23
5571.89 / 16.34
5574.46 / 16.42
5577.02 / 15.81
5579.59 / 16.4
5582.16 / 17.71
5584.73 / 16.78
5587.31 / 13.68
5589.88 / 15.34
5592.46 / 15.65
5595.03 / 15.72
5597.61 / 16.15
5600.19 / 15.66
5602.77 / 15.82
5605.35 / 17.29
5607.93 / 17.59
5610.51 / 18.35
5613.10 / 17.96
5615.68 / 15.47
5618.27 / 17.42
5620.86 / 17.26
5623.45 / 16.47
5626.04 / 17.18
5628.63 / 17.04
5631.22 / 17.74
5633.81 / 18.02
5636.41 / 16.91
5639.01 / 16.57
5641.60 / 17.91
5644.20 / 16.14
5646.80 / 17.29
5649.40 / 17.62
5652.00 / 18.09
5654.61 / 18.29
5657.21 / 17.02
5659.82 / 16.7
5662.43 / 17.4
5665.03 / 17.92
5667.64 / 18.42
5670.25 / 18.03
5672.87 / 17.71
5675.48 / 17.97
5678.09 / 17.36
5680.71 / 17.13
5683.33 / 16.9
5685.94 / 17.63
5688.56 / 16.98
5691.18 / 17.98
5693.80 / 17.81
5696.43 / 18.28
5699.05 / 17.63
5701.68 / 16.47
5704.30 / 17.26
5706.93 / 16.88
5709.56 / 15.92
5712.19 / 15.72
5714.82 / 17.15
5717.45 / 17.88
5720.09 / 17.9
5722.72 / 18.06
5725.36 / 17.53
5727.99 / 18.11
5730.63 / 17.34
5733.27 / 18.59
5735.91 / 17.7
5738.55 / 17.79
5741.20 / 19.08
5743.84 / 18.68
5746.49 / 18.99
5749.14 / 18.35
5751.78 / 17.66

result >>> -16.4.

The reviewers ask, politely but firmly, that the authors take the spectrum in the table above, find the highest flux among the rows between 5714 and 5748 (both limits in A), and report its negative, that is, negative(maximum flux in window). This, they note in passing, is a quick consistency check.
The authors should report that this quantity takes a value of -19.1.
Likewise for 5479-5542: -17.7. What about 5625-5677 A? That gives -18.4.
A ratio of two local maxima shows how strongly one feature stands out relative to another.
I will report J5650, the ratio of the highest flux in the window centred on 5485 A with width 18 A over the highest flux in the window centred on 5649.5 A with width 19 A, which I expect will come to 0.957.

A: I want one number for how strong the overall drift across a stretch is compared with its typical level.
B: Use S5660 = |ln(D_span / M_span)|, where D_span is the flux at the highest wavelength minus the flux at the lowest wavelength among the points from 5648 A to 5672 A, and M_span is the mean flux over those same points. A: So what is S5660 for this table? 3.8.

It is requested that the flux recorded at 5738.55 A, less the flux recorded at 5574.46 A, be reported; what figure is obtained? 1.4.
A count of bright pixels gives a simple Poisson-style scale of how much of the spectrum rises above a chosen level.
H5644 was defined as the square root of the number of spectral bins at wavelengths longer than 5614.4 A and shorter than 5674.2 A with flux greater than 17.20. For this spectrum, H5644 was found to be 3.7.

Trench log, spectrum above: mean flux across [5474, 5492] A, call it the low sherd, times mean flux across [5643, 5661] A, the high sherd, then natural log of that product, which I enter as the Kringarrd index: 5.63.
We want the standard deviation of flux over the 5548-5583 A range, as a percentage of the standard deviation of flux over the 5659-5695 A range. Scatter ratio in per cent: 157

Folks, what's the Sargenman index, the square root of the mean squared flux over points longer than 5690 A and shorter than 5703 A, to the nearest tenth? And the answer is 17.6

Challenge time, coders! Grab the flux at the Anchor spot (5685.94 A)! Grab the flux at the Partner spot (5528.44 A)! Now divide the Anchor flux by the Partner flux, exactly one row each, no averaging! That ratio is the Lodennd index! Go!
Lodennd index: 1.17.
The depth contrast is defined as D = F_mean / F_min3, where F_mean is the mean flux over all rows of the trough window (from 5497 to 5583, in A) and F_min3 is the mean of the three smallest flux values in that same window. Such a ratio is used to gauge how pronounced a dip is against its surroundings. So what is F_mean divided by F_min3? 1.10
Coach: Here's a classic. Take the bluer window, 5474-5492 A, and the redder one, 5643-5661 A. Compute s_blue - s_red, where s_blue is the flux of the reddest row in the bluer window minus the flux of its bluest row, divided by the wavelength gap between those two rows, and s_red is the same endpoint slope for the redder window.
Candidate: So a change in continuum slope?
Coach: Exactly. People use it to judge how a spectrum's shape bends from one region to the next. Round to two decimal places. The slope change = 0.06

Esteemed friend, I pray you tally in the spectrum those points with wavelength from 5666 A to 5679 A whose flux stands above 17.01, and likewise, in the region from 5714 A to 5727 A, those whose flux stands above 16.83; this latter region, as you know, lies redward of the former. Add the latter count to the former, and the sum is 10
